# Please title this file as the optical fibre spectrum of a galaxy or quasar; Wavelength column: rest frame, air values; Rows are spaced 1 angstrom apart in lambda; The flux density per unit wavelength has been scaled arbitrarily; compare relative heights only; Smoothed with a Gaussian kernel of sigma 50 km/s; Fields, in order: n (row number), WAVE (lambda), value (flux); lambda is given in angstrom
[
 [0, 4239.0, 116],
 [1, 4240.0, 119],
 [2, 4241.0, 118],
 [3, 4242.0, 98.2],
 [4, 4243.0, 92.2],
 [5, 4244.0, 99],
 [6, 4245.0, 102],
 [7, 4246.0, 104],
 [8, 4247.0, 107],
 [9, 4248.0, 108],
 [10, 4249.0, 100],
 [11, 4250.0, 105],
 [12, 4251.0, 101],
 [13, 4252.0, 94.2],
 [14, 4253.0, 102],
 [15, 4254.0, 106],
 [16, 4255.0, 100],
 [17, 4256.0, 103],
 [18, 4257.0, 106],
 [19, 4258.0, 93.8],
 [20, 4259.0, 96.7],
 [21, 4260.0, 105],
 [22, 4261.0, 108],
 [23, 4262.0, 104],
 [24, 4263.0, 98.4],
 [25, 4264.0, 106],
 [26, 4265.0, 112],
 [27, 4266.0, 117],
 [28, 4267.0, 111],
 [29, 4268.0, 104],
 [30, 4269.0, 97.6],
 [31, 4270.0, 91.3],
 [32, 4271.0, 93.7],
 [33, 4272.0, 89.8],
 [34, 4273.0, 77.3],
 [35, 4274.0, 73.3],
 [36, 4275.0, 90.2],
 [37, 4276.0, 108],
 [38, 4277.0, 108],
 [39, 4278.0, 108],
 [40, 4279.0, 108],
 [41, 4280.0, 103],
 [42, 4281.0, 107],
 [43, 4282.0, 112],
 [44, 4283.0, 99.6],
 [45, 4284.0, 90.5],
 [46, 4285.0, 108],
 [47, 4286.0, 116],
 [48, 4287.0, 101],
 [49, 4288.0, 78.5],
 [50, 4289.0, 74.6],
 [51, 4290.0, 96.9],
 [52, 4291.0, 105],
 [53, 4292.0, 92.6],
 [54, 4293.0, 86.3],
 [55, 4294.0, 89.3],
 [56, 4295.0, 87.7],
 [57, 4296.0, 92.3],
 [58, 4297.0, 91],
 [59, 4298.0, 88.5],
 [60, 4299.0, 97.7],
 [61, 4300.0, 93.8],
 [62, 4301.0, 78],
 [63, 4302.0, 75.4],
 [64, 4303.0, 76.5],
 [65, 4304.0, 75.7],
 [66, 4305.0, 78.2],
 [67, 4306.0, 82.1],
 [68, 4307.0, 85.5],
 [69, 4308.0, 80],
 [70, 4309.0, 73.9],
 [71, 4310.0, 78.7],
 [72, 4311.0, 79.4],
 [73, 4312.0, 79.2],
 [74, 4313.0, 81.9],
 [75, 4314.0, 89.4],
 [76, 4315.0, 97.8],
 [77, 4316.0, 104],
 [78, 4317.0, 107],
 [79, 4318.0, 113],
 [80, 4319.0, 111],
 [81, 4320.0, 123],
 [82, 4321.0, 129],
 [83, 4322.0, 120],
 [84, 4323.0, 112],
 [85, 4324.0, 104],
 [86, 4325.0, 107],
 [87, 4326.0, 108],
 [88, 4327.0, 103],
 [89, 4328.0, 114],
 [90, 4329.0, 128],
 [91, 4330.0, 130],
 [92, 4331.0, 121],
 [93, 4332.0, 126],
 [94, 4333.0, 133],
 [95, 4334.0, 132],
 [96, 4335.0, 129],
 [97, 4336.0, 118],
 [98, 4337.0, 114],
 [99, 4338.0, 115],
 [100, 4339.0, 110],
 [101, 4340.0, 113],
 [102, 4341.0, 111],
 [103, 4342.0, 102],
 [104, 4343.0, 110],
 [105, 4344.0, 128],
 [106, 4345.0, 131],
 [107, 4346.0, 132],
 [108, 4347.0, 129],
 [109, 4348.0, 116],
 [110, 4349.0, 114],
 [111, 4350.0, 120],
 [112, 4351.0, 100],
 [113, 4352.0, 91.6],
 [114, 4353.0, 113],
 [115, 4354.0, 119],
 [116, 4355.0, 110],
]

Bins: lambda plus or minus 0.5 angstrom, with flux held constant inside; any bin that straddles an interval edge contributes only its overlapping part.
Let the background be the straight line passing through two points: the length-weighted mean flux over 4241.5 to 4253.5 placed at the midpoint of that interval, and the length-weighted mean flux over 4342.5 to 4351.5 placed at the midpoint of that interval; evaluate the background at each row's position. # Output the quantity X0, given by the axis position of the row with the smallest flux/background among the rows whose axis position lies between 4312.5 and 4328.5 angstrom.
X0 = 4313.0 angstrom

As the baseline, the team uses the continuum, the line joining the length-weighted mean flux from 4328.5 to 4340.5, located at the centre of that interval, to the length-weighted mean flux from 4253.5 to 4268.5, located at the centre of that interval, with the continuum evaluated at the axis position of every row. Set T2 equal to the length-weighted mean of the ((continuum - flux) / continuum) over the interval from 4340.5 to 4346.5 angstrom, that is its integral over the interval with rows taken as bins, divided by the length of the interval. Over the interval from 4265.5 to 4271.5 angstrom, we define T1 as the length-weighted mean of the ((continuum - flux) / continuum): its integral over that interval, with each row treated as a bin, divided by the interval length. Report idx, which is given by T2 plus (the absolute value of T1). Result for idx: 0.08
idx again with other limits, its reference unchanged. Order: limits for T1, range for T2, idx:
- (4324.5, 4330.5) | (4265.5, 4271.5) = 0.09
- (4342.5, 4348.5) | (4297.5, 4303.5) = 0.26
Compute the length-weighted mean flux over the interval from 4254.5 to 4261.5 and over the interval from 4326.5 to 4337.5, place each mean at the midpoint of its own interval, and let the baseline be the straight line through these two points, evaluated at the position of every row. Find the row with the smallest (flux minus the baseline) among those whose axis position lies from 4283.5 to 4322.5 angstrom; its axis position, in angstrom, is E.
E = 4309.0 angstrom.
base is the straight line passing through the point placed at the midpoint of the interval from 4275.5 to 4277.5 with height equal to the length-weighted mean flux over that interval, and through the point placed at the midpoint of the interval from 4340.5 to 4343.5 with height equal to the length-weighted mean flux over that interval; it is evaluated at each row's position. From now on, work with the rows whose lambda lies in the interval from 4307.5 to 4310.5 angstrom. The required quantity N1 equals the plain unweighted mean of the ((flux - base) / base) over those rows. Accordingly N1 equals -0.28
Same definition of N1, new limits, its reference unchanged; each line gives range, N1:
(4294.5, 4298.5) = -0.17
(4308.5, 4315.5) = -0.23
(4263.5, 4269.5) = 0.00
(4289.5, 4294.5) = -0.13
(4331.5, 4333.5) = 0.20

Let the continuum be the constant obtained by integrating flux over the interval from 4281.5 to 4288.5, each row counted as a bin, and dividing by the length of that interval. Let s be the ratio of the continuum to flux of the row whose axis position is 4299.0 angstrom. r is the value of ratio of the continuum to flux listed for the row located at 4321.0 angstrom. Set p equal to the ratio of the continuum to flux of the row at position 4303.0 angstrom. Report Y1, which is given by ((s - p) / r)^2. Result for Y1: 0.134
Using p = 1.32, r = 0.8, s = 1.03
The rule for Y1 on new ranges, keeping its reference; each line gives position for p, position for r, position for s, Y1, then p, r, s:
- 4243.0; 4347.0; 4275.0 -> 0.001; 1.09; 0.8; 1.12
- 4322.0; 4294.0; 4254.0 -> 0.010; 0.84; 1.1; 0.95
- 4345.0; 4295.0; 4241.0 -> 0.005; 0.77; 1.1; 0.85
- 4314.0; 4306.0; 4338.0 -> 0.042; 1.13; 1.2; 0.88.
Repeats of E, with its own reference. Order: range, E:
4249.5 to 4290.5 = 4289.0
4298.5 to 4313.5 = 4309.0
